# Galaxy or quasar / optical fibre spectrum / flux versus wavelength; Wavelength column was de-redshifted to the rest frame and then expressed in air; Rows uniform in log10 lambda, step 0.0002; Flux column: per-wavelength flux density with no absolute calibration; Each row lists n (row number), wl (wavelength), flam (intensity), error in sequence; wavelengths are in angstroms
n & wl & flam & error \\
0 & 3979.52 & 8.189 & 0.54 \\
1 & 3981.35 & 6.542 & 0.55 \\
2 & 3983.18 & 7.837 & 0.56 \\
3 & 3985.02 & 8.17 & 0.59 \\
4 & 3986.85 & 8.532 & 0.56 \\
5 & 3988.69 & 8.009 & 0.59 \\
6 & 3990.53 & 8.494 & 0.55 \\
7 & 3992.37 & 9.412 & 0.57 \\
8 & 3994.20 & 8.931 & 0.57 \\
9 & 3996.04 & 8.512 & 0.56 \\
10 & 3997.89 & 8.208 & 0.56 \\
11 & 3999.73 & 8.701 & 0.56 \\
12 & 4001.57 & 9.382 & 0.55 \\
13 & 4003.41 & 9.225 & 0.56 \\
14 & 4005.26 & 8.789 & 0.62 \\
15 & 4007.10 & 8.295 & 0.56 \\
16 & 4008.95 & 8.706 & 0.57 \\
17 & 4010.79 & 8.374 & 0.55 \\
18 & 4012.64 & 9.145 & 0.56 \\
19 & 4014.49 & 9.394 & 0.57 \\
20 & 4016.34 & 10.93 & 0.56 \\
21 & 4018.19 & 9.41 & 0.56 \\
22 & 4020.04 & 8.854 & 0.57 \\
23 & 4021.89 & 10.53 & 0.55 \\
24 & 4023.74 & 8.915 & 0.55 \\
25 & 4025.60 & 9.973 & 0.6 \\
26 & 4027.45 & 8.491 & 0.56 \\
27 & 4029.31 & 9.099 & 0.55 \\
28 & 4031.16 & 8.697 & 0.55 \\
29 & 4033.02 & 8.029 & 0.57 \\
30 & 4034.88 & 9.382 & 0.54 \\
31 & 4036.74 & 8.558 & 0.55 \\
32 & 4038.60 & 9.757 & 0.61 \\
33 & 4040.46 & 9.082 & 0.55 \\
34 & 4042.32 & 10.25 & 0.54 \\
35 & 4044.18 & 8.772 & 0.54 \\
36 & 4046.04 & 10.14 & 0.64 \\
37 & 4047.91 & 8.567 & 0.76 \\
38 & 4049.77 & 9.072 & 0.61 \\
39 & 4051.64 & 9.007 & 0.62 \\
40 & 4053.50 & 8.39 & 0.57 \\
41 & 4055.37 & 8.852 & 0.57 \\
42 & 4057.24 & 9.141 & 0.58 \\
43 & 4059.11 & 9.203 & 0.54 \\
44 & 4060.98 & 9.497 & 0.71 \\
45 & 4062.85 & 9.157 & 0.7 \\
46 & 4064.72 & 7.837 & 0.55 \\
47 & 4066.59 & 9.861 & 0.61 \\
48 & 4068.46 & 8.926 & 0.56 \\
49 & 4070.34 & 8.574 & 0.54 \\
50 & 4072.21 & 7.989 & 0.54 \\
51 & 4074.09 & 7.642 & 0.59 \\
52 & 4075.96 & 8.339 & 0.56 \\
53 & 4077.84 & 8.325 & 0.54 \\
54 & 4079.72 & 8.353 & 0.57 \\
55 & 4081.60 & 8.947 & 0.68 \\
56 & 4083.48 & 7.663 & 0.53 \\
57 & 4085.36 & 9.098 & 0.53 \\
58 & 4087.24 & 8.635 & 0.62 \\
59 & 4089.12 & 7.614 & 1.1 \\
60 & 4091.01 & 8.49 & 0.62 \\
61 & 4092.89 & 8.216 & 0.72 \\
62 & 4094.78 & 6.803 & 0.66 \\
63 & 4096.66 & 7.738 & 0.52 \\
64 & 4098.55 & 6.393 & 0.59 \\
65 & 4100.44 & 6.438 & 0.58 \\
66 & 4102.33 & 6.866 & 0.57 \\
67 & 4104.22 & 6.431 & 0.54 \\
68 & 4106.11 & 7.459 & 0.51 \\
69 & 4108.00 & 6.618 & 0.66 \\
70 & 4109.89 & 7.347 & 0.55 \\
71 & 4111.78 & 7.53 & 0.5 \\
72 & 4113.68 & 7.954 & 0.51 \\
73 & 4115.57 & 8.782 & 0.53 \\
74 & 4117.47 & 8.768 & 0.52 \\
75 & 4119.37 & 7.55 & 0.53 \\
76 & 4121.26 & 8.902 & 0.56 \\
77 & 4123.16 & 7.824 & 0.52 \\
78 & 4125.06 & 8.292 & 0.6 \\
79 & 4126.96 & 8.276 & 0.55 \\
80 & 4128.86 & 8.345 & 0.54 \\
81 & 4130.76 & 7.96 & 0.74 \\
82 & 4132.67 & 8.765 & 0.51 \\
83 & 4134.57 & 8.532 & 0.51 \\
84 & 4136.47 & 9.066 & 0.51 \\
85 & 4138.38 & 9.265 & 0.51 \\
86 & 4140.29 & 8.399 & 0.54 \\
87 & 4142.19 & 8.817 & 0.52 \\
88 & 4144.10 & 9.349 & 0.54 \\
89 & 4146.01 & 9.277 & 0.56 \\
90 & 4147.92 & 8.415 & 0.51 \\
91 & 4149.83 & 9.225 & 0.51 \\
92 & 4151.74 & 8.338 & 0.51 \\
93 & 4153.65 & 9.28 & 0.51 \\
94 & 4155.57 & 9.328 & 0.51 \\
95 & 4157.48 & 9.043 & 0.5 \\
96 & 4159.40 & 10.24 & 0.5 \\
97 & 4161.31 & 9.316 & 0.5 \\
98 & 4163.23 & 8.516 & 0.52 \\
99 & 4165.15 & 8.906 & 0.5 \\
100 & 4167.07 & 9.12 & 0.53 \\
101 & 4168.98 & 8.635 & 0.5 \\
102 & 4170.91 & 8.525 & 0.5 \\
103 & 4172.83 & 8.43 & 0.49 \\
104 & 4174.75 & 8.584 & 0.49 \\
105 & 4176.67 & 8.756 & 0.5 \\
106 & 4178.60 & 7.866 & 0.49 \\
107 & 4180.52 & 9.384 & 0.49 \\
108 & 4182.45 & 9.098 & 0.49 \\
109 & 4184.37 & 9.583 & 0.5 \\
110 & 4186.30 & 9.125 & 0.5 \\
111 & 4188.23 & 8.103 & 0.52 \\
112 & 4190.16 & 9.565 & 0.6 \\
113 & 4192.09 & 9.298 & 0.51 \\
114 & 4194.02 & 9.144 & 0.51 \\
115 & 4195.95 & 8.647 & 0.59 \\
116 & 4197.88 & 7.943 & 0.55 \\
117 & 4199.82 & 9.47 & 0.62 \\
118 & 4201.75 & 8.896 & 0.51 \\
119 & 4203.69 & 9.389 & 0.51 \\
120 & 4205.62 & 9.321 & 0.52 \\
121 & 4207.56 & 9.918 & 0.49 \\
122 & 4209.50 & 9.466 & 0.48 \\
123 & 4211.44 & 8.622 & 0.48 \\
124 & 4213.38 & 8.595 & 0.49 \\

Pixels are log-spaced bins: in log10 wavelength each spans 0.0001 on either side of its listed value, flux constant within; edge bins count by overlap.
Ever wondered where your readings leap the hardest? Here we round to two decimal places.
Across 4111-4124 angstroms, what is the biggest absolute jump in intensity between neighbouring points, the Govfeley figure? 1.35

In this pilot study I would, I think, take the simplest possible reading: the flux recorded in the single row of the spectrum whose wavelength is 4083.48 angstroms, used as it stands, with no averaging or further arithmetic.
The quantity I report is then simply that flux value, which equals 7.663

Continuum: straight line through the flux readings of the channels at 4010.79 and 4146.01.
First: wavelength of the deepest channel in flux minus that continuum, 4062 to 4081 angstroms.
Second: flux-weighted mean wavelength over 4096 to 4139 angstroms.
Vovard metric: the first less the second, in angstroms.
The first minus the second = -44.5 angstroms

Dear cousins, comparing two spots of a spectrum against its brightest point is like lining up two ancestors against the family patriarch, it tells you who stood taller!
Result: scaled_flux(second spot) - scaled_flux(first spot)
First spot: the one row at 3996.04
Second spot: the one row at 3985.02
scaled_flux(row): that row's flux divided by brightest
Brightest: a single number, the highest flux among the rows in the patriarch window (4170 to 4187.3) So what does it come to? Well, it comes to -0.036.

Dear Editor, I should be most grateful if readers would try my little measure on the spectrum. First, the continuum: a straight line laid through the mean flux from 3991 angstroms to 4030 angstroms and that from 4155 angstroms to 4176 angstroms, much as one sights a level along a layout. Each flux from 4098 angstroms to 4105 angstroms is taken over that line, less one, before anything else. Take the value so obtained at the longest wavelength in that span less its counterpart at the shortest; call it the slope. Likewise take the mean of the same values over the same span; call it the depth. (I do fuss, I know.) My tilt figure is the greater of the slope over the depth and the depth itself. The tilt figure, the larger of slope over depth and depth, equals 0.0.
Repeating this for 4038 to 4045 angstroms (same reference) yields 0.0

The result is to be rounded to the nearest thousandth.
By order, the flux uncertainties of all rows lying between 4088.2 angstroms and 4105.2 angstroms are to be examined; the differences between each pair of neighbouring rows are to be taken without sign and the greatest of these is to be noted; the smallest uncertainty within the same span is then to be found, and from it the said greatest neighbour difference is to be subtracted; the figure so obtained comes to 0.040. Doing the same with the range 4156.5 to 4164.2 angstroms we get 0.480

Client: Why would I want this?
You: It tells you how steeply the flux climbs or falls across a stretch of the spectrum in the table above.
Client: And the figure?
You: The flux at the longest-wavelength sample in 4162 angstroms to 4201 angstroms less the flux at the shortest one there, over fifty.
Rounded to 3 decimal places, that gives 0.019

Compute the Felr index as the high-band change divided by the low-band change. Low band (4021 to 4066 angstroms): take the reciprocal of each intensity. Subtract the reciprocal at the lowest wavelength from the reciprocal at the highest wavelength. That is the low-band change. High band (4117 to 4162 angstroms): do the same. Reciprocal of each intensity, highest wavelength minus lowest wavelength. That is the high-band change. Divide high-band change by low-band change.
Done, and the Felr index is -0.2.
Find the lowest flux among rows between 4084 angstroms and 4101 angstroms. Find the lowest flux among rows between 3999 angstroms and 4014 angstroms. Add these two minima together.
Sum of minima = 14.7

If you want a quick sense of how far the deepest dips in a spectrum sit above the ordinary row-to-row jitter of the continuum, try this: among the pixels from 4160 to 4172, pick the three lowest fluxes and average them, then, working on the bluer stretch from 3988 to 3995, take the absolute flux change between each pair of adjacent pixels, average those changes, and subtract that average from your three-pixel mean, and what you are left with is 7.93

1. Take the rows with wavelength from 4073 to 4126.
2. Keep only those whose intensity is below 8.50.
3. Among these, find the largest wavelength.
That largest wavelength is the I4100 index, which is 4125.06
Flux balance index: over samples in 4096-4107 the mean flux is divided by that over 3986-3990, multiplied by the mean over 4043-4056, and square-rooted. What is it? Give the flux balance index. 2.73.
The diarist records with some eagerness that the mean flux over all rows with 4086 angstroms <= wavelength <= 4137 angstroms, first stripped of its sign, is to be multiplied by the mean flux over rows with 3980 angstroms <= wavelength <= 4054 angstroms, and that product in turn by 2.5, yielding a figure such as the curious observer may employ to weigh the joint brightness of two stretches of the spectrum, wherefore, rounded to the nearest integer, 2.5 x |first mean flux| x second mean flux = 175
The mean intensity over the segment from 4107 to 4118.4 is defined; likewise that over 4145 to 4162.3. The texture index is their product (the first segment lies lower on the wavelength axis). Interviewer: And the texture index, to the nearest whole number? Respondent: 72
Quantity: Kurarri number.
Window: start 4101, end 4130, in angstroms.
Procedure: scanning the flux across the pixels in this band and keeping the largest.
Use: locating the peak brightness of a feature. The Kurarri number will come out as 8.902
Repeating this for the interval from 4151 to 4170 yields 10.24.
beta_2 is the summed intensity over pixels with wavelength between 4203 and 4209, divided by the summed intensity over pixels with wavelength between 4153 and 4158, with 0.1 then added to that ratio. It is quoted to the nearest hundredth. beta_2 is 1.14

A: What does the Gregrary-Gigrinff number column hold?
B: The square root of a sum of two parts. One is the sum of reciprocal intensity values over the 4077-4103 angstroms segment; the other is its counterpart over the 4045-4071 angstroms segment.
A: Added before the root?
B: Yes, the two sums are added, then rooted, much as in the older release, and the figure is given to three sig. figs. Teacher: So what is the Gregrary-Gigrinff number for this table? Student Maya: 1.84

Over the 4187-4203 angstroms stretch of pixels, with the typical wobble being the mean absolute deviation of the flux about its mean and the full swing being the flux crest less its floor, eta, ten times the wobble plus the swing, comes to 6.5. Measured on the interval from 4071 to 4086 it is 5.4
